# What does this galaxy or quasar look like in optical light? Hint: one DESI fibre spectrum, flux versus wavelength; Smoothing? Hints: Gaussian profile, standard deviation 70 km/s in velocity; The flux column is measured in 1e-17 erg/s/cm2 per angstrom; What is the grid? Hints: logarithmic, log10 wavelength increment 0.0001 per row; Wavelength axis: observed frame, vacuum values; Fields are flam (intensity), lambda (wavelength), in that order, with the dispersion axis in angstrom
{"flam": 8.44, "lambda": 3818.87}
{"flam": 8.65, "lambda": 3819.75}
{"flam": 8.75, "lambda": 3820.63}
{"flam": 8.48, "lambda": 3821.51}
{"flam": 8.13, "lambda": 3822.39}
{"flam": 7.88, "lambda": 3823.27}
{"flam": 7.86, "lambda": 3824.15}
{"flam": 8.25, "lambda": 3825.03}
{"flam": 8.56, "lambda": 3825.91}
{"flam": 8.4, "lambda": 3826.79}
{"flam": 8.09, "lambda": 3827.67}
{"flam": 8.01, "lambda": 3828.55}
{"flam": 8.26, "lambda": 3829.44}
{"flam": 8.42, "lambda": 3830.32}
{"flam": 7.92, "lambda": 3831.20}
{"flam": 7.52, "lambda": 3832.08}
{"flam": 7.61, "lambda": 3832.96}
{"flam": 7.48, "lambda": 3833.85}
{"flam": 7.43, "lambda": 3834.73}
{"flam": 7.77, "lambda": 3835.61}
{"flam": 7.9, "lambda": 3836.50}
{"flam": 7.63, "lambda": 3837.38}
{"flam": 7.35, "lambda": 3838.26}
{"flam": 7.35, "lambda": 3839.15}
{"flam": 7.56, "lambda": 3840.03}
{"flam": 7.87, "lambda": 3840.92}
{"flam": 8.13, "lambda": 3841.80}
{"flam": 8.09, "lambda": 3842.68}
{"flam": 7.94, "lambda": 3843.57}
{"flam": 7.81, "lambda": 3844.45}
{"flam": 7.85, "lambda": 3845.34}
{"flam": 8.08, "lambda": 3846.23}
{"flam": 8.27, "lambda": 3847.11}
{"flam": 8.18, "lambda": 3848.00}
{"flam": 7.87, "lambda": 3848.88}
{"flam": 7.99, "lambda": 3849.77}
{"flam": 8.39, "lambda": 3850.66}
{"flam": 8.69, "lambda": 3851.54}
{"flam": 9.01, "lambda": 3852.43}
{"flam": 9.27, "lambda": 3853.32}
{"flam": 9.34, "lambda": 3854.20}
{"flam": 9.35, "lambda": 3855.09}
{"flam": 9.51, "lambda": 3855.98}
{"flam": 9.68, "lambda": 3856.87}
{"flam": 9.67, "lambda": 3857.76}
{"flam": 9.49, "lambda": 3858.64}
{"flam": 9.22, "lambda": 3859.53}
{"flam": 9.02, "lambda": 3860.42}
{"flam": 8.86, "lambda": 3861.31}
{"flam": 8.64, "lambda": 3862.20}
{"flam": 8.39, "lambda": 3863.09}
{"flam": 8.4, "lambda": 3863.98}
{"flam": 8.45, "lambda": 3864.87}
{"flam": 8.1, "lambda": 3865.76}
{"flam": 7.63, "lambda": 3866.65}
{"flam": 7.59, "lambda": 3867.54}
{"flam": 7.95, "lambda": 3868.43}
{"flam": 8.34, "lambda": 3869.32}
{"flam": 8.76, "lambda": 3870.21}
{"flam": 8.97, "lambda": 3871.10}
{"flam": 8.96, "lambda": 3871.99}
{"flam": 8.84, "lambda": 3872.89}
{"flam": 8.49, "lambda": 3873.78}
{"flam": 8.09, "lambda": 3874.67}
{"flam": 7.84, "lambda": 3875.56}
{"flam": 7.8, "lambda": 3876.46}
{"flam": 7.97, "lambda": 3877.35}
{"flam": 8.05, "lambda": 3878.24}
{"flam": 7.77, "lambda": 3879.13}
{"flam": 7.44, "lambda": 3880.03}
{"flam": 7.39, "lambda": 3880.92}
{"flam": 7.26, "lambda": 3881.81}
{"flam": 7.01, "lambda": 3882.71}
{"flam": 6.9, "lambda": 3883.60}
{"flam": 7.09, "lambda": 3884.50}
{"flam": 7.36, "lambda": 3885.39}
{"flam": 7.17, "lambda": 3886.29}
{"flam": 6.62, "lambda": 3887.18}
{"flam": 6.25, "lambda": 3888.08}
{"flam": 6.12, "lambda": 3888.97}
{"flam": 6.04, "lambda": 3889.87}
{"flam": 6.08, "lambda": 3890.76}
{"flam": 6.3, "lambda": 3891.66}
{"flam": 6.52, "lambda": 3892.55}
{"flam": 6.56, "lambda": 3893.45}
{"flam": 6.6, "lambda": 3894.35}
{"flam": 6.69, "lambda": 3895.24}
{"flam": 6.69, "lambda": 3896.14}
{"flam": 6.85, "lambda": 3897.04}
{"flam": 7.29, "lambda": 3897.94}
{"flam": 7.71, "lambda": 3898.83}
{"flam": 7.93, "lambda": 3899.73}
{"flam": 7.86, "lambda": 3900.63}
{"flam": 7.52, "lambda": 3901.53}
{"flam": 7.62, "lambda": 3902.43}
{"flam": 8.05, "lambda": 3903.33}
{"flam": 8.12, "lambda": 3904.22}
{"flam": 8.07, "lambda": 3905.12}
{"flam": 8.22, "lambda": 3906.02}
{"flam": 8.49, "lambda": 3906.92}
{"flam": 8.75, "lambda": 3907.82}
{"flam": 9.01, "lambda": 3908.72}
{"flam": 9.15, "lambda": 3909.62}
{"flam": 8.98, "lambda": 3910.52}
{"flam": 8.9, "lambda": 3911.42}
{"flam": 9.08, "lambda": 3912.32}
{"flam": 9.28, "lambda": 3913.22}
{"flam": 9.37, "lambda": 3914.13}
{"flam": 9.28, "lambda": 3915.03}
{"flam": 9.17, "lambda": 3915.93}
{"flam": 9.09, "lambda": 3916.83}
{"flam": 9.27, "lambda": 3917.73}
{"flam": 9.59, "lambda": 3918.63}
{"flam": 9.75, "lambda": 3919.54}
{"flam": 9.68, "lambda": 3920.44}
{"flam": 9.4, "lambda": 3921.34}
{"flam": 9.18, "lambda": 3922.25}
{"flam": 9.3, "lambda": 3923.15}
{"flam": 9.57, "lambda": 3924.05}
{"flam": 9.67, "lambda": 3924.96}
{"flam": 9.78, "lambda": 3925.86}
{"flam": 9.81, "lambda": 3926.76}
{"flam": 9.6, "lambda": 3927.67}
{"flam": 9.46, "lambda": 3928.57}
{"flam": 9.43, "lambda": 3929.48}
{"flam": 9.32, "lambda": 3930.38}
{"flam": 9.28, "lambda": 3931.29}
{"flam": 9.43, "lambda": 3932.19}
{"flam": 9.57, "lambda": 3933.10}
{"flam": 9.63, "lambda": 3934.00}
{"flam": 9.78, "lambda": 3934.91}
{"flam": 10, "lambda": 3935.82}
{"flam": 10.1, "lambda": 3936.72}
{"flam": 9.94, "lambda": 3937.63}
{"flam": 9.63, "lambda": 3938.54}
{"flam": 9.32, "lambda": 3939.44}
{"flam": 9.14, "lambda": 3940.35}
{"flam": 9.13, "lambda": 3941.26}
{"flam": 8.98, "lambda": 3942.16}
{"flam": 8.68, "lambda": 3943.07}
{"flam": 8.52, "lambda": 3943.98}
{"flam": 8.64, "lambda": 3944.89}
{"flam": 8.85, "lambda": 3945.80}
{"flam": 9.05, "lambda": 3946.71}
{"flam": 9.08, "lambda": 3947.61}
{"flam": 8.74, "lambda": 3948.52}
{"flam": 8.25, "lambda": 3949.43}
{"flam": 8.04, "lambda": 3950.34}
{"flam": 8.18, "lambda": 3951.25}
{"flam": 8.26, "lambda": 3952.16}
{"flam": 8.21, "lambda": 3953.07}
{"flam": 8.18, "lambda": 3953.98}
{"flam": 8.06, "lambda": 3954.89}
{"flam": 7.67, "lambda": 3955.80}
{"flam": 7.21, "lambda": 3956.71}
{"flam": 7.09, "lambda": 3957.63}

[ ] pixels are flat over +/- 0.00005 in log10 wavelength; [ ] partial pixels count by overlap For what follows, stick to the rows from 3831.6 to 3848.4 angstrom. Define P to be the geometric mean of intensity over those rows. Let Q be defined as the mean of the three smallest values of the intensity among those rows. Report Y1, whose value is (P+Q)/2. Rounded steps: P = 7.8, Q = 7.38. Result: 7.6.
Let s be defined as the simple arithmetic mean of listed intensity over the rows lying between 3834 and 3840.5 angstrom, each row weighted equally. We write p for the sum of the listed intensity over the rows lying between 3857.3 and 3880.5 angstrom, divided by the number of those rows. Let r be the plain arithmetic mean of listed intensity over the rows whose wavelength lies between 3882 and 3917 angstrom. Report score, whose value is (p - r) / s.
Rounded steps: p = 8.41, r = 7.7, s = 7.6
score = 0.096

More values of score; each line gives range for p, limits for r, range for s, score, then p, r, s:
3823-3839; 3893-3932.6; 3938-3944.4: -0.085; 7.91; 8.7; 9.1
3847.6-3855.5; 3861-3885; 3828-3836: 0.082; 8.68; 8.0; 7.8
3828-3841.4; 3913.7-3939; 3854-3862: -0.193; 7.74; 9.5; 9.3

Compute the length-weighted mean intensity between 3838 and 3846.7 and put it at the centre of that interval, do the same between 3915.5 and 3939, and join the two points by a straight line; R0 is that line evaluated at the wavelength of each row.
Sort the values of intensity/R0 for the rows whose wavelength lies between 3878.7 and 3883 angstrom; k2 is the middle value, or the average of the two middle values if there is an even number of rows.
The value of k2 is 0.86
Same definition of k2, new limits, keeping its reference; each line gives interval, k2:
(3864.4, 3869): 0.95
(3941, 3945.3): 0.88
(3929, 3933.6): 0.98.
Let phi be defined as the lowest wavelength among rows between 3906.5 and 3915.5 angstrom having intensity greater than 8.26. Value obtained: 3906.92 angstrom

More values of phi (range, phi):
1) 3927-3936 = 3927.67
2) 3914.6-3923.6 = 3915.03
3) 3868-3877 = 3869.32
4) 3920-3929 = 3920.44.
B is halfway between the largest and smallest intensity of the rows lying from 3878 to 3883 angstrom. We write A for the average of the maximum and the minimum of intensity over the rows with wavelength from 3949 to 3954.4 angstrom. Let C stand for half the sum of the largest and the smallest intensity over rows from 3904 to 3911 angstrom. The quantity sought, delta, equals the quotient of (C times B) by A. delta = 8.0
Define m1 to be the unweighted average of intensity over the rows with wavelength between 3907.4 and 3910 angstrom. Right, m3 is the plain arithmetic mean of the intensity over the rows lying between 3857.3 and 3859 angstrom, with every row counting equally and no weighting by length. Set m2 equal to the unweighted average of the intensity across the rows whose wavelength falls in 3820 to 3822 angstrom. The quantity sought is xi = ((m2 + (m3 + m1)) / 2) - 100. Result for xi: -86.4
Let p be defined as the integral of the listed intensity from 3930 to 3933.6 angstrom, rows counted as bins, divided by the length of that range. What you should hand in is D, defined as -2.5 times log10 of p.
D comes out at -2.43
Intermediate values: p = 9.4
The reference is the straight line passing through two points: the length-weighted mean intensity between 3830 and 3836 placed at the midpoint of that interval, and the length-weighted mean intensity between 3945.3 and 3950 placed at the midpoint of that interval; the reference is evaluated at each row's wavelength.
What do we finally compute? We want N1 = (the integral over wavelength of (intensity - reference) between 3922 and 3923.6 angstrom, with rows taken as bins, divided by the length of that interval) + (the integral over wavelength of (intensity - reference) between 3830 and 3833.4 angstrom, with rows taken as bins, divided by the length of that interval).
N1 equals 0.8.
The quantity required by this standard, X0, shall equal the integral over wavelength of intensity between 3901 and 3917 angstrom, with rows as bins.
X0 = 139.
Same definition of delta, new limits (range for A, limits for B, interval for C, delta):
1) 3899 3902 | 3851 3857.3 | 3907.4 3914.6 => 10.8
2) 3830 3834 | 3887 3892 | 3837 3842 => 6.2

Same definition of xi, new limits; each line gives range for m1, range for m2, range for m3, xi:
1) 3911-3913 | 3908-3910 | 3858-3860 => -86.3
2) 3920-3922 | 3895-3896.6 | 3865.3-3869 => -88.0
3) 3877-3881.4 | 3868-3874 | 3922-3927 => -87.1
